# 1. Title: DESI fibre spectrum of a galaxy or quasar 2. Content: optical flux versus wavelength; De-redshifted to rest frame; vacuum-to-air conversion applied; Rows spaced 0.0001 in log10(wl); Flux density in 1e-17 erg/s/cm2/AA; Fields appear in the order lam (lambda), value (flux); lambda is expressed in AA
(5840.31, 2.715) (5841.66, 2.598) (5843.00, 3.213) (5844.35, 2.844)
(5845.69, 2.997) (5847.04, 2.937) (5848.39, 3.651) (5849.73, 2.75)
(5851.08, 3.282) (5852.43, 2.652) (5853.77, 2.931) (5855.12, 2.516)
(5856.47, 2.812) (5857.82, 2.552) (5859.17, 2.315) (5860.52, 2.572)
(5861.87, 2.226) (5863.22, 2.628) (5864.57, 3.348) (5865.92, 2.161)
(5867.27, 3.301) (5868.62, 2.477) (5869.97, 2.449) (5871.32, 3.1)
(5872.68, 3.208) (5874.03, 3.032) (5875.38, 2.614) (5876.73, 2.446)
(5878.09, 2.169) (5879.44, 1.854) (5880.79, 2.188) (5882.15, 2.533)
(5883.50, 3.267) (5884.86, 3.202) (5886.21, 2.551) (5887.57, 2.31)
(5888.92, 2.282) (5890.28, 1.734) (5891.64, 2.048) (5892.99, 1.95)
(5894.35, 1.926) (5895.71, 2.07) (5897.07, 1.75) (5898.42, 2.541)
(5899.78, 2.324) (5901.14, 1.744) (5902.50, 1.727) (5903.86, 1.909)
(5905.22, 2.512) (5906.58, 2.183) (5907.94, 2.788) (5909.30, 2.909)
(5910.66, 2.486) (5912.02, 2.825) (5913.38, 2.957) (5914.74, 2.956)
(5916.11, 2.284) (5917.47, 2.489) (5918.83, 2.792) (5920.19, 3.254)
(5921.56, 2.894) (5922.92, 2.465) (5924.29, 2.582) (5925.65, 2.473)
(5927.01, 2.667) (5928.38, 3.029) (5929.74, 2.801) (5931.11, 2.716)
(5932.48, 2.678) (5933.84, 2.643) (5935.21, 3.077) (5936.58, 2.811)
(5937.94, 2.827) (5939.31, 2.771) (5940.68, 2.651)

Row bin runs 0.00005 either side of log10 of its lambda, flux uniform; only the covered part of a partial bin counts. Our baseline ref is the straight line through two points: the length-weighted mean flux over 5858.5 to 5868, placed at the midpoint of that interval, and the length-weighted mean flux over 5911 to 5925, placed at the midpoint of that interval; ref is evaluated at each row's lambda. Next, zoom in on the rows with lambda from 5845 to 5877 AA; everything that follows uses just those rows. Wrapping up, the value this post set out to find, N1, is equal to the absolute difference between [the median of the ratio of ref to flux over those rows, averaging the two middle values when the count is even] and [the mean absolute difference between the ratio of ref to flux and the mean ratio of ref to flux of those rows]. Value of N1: 0.86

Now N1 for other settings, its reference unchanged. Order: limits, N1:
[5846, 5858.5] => 0.86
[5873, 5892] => 0.96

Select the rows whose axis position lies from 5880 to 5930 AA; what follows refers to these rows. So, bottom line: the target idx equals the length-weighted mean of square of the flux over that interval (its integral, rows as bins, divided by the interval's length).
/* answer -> 6.3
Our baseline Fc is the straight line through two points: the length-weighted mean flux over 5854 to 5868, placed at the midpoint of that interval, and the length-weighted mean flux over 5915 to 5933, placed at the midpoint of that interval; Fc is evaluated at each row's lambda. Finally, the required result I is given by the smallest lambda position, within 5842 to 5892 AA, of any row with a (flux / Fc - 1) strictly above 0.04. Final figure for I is 5843.00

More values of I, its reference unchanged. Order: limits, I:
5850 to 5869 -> 5851.08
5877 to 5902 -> 5883.50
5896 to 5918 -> 5909.30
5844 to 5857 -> 5844.35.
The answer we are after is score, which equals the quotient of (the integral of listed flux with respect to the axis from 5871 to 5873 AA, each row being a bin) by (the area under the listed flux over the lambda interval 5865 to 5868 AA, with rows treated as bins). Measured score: 0.75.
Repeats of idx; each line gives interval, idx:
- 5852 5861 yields 6.9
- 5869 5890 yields 6.9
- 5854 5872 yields 7.2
